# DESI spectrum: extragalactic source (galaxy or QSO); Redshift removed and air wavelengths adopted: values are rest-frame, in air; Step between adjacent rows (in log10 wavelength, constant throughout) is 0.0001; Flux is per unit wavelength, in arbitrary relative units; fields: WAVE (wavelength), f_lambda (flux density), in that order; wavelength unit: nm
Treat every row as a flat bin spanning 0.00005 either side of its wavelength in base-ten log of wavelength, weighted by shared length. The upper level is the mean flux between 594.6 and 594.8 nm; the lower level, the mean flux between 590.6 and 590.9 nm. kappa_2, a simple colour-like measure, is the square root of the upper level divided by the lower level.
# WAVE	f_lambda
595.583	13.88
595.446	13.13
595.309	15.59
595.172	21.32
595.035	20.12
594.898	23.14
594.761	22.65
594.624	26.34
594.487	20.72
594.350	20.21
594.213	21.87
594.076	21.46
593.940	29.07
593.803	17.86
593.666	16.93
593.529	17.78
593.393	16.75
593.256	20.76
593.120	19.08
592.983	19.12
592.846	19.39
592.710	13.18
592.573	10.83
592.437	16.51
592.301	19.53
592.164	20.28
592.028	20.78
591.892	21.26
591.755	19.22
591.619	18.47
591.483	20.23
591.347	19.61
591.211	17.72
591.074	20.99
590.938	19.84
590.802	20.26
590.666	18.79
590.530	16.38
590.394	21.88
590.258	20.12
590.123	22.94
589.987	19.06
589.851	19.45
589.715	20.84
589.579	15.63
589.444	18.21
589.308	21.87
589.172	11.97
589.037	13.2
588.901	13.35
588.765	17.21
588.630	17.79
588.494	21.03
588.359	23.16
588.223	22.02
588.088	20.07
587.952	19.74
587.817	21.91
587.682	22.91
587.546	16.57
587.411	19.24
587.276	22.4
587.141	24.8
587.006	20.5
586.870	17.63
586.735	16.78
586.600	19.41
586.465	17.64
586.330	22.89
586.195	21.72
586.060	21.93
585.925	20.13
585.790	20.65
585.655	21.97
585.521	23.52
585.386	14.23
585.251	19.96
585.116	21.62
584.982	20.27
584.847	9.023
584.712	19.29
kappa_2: 1.12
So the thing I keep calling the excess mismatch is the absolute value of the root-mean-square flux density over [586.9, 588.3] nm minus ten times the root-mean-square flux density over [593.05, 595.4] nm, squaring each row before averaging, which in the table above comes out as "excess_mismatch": 188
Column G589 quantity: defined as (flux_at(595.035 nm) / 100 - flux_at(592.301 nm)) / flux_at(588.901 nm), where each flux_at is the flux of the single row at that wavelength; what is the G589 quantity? -1.45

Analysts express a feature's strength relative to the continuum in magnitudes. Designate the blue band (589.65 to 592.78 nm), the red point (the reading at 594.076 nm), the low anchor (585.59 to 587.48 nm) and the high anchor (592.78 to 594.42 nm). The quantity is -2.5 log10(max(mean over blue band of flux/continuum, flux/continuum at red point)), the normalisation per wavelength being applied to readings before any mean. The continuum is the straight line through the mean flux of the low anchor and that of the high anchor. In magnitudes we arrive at -0.077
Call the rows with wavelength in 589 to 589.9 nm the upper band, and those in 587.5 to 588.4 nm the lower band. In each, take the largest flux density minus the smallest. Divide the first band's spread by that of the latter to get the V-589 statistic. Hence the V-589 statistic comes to 1.5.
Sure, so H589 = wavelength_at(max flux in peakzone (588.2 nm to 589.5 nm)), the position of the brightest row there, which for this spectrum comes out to 588.359 nm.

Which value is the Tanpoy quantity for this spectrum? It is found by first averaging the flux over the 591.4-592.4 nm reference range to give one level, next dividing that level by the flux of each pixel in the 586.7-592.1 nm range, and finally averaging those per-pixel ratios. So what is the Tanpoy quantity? 1.05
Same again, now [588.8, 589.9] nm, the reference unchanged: 1.24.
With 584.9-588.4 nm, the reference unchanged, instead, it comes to 0.99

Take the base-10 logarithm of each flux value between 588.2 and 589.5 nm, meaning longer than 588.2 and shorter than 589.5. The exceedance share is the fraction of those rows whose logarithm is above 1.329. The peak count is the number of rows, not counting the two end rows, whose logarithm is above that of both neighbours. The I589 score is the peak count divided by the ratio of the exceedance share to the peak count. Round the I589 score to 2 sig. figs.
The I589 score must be 13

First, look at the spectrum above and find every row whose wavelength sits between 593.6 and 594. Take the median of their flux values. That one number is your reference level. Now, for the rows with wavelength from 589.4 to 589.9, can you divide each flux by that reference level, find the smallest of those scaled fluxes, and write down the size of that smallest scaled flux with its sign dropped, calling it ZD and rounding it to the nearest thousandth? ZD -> 0.875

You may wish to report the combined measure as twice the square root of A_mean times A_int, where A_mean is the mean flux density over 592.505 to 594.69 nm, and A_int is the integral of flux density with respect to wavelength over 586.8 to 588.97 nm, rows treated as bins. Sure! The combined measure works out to 58.1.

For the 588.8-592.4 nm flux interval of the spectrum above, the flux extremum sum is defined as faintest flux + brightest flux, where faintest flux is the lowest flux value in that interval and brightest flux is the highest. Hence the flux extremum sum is 35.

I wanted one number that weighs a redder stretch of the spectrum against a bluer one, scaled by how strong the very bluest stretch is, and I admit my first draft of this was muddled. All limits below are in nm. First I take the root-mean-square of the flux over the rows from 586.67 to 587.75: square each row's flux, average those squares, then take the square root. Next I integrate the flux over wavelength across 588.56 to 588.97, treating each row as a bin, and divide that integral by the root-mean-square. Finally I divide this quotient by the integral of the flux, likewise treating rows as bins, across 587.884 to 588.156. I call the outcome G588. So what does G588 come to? 0.06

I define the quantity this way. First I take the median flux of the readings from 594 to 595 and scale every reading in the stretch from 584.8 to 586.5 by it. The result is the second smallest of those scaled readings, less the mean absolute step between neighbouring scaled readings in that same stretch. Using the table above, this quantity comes 0.49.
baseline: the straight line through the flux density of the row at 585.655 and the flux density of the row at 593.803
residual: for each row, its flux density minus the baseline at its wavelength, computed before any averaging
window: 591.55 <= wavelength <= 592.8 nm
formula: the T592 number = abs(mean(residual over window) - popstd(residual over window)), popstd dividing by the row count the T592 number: 4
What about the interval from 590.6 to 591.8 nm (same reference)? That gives 1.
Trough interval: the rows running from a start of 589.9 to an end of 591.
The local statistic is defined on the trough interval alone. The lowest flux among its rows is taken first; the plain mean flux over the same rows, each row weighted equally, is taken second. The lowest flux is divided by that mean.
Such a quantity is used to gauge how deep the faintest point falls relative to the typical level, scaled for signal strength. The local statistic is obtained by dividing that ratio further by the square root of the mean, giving 0.184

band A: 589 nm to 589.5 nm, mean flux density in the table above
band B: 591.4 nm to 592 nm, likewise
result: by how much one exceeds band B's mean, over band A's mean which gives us -1.15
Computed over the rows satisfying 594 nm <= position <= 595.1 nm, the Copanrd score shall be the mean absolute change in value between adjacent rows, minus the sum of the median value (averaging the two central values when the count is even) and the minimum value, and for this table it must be -39.6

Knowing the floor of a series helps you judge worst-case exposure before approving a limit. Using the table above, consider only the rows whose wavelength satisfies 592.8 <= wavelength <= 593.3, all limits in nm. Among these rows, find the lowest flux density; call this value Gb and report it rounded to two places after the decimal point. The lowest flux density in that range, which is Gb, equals 19.08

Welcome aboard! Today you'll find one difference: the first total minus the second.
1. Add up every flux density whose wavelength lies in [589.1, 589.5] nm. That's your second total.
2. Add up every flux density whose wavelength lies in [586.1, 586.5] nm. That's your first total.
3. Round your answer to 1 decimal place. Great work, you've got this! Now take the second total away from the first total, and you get 10.2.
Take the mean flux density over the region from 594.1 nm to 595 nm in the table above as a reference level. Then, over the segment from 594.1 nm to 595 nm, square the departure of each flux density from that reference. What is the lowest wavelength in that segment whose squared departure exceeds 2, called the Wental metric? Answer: 594.350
